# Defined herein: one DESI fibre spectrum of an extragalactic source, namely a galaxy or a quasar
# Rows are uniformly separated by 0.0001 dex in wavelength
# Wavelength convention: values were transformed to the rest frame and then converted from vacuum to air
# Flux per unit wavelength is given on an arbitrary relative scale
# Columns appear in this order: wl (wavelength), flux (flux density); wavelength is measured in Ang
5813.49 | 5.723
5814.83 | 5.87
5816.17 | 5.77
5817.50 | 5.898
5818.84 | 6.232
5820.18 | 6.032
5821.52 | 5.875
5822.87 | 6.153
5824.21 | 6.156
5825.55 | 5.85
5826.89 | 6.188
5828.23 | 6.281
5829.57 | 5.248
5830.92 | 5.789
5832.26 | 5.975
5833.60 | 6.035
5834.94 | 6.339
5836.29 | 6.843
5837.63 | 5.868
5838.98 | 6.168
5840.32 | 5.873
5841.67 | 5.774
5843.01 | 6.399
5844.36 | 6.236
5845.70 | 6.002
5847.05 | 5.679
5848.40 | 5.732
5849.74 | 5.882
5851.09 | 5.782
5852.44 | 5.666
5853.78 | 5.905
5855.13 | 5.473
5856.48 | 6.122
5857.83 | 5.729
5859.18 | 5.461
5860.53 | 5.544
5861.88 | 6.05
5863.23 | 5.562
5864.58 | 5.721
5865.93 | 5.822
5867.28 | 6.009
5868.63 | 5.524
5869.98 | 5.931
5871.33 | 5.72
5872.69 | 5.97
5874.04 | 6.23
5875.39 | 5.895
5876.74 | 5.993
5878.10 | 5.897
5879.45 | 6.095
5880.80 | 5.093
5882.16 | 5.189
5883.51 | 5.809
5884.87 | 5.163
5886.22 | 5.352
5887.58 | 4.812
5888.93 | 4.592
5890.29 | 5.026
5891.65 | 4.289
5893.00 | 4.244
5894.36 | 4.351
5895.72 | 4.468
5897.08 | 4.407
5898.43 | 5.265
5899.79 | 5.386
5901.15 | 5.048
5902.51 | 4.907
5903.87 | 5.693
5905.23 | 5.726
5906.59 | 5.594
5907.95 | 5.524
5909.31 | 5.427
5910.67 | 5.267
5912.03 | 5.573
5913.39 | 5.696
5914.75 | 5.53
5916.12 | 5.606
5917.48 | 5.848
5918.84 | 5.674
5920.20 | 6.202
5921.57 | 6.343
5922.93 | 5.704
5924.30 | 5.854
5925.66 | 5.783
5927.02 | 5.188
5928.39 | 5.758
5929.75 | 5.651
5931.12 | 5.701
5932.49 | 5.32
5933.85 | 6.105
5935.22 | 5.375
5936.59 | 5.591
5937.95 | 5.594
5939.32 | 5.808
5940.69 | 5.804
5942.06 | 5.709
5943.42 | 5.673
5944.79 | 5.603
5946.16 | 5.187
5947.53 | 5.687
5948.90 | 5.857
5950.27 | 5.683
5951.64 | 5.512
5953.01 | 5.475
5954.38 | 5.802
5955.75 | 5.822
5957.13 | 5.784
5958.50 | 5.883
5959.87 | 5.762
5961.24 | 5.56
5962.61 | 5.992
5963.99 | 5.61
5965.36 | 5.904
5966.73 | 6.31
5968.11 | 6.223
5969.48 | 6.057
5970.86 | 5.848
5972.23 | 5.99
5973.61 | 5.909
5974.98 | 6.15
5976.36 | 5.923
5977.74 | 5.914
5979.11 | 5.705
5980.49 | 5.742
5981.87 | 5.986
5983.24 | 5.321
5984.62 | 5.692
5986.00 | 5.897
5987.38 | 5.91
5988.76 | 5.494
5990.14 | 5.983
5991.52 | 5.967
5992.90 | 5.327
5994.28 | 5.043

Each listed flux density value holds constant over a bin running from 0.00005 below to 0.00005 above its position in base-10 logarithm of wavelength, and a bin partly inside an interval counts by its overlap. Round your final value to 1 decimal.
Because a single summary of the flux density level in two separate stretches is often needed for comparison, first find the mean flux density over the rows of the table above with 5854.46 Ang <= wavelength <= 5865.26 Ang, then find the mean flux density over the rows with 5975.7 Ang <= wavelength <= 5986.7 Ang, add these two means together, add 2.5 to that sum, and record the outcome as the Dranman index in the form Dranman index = 14.0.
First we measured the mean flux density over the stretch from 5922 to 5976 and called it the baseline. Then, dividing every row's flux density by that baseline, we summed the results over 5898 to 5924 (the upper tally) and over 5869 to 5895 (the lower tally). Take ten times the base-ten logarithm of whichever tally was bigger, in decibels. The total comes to 12.7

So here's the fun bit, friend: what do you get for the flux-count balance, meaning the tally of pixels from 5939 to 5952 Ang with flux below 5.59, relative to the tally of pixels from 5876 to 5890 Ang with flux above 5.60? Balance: 0.50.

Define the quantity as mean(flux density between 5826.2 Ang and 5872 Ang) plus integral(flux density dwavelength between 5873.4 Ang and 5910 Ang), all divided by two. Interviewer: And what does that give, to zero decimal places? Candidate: 99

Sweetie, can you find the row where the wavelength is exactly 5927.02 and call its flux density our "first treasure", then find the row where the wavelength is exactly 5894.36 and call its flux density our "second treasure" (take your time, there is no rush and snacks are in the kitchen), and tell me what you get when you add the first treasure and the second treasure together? 9.5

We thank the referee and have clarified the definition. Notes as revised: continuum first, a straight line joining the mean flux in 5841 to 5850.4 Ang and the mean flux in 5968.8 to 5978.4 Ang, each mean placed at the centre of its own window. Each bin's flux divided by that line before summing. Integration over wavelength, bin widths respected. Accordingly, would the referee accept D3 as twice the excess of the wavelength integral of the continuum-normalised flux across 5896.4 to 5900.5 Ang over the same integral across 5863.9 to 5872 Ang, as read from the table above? -9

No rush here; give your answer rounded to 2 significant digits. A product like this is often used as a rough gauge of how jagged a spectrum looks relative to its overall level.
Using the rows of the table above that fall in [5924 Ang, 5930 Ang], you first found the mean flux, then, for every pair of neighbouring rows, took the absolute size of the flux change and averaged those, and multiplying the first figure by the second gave 1.9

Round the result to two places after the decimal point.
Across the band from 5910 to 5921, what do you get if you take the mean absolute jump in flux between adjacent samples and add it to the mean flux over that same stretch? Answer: 5.91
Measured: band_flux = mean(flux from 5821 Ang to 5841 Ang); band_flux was 6.04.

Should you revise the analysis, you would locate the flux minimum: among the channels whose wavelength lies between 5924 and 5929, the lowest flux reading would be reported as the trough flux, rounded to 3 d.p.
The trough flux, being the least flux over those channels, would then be 5.188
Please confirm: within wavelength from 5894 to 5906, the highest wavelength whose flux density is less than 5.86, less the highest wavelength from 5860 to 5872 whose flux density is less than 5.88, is 33.9 Ang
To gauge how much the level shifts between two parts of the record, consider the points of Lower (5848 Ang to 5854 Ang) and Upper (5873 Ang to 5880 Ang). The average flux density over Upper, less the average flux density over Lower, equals 0.23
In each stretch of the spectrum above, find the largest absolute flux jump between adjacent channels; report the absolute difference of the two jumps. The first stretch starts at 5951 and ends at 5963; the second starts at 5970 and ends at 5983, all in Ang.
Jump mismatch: 0.188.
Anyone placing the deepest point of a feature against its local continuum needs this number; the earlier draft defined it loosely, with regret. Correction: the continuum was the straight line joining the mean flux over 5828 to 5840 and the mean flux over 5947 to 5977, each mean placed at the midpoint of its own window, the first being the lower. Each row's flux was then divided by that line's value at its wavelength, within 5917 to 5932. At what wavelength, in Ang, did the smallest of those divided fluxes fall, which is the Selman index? 5927.02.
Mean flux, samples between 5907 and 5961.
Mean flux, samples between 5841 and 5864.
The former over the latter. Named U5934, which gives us 0.97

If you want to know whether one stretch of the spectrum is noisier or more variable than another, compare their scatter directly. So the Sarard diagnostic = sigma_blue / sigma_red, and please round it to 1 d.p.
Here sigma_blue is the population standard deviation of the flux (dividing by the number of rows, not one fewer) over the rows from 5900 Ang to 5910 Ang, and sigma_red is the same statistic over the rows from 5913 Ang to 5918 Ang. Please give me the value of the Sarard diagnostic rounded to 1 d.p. 2.5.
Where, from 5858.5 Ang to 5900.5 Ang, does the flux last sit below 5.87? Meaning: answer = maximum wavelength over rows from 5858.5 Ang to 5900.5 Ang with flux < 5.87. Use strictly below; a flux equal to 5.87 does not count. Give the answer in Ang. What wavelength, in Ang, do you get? 5899.79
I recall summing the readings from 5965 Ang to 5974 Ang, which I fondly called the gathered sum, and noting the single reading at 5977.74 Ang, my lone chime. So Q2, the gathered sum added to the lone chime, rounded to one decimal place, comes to 48.2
